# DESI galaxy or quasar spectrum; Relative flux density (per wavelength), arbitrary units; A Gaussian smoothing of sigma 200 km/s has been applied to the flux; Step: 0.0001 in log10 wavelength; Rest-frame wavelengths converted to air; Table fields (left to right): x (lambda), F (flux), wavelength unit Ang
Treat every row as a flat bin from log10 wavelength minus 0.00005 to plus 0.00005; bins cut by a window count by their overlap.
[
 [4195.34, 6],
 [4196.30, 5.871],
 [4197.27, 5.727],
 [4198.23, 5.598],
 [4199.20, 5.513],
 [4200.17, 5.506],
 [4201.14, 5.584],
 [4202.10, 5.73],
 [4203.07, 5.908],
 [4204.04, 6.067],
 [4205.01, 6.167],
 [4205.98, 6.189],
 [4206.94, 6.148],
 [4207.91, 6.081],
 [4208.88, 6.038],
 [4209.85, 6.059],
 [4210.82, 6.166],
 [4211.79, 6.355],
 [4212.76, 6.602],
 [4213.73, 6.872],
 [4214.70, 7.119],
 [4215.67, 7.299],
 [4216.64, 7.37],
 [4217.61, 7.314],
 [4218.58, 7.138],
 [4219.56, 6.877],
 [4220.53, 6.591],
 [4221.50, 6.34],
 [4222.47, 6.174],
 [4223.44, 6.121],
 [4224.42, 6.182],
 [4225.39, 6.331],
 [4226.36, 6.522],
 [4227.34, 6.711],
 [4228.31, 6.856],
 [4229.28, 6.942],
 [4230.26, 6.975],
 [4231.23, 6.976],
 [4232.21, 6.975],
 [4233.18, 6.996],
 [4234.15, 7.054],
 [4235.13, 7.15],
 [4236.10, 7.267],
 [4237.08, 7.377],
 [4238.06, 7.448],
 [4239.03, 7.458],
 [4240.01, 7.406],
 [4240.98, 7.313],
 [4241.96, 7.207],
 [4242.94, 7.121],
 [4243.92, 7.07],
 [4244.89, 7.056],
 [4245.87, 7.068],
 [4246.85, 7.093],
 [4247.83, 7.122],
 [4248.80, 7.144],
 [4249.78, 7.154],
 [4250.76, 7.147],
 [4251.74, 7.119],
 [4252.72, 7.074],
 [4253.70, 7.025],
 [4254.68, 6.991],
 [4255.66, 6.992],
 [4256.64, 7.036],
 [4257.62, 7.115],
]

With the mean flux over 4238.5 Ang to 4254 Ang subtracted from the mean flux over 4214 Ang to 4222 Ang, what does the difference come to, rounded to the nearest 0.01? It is -0.16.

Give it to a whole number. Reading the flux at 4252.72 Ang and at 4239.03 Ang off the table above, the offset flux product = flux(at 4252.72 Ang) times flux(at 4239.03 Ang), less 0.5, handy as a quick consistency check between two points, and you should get 52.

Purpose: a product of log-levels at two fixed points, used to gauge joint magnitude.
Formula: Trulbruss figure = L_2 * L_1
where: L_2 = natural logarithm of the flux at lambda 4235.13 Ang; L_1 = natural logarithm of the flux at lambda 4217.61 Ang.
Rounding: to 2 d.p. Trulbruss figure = 3.91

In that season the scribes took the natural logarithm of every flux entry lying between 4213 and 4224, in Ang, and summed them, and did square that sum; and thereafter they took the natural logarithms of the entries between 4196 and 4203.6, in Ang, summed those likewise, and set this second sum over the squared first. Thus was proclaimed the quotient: 0.031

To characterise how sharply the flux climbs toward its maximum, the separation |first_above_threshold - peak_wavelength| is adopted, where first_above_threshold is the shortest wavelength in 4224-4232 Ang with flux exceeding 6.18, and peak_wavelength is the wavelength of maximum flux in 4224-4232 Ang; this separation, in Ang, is 6.8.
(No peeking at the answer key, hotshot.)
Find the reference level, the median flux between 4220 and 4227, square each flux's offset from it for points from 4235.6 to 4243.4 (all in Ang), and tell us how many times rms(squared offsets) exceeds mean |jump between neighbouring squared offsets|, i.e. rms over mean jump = 7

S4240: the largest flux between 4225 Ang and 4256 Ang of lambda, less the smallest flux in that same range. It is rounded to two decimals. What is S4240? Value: 1.13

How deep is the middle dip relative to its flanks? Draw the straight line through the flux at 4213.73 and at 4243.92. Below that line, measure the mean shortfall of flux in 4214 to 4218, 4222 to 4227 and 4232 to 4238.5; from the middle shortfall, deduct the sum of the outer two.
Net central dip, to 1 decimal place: 1.2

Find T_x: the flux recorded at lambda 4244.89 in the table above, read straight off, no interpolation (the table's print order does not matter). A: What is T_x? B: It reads 7.056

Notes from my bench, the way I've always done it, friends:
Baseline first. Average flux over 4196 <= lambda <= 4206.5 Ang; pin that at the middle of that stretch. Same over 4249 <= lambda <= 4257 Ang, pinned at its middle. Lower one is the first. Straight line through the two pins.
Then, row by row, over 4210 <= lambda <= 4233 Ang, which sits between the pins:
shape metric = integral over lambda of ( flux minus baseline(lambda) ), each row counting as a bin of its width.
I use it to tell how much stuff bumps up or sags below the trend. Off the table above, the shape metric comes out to 10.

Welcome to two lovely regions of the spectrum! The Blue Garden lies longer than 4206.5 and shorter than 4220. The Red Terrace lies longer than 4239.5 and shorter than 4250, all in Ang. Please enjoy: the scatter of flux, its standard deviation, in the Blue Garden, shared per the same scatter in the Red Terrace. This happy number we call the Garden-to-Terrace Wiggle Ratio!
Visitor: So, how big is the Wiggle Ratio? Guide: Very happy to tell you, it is 5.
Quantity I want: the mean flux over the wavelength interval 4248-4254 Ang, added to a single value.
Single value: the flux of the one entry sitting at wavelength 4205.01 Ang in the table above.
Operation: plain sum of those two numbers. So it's 13.3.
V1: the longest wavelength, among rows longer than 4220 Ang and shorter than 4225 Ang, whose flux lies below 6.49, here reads 4224.42 Ang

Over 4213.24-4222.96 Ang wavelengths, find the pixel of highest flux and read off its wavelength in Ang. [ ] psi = 4216.64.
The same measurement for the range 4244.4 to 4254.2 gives 4249.78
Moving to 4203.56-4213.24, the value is 4212.76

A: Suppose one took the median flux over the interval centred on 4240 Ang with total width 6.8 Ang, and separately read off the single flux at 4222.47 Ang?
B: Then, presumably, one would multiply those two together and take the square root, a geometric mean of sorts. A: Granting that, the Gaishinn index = 6.75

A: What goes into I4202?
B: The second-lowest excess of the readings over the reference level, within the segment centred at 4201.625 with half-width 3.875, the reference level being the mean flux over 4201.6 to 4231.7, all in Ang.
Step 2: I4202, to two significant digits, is -1.0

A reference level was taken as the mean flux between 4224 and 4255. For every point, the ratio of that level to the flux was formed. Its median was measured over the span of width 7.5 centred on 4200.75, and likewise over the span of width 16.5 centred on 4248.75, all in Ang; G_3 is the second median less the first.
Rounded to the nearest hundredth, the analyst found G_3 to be -0.25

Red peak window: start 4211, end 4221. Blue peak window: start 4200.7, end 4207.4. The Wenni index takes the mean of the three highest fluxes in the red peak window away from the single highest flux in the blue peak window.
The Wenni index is -1.1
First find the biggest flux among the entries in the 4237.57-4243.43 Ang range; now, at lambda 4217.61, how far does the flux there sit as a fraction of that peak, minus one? -0.019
